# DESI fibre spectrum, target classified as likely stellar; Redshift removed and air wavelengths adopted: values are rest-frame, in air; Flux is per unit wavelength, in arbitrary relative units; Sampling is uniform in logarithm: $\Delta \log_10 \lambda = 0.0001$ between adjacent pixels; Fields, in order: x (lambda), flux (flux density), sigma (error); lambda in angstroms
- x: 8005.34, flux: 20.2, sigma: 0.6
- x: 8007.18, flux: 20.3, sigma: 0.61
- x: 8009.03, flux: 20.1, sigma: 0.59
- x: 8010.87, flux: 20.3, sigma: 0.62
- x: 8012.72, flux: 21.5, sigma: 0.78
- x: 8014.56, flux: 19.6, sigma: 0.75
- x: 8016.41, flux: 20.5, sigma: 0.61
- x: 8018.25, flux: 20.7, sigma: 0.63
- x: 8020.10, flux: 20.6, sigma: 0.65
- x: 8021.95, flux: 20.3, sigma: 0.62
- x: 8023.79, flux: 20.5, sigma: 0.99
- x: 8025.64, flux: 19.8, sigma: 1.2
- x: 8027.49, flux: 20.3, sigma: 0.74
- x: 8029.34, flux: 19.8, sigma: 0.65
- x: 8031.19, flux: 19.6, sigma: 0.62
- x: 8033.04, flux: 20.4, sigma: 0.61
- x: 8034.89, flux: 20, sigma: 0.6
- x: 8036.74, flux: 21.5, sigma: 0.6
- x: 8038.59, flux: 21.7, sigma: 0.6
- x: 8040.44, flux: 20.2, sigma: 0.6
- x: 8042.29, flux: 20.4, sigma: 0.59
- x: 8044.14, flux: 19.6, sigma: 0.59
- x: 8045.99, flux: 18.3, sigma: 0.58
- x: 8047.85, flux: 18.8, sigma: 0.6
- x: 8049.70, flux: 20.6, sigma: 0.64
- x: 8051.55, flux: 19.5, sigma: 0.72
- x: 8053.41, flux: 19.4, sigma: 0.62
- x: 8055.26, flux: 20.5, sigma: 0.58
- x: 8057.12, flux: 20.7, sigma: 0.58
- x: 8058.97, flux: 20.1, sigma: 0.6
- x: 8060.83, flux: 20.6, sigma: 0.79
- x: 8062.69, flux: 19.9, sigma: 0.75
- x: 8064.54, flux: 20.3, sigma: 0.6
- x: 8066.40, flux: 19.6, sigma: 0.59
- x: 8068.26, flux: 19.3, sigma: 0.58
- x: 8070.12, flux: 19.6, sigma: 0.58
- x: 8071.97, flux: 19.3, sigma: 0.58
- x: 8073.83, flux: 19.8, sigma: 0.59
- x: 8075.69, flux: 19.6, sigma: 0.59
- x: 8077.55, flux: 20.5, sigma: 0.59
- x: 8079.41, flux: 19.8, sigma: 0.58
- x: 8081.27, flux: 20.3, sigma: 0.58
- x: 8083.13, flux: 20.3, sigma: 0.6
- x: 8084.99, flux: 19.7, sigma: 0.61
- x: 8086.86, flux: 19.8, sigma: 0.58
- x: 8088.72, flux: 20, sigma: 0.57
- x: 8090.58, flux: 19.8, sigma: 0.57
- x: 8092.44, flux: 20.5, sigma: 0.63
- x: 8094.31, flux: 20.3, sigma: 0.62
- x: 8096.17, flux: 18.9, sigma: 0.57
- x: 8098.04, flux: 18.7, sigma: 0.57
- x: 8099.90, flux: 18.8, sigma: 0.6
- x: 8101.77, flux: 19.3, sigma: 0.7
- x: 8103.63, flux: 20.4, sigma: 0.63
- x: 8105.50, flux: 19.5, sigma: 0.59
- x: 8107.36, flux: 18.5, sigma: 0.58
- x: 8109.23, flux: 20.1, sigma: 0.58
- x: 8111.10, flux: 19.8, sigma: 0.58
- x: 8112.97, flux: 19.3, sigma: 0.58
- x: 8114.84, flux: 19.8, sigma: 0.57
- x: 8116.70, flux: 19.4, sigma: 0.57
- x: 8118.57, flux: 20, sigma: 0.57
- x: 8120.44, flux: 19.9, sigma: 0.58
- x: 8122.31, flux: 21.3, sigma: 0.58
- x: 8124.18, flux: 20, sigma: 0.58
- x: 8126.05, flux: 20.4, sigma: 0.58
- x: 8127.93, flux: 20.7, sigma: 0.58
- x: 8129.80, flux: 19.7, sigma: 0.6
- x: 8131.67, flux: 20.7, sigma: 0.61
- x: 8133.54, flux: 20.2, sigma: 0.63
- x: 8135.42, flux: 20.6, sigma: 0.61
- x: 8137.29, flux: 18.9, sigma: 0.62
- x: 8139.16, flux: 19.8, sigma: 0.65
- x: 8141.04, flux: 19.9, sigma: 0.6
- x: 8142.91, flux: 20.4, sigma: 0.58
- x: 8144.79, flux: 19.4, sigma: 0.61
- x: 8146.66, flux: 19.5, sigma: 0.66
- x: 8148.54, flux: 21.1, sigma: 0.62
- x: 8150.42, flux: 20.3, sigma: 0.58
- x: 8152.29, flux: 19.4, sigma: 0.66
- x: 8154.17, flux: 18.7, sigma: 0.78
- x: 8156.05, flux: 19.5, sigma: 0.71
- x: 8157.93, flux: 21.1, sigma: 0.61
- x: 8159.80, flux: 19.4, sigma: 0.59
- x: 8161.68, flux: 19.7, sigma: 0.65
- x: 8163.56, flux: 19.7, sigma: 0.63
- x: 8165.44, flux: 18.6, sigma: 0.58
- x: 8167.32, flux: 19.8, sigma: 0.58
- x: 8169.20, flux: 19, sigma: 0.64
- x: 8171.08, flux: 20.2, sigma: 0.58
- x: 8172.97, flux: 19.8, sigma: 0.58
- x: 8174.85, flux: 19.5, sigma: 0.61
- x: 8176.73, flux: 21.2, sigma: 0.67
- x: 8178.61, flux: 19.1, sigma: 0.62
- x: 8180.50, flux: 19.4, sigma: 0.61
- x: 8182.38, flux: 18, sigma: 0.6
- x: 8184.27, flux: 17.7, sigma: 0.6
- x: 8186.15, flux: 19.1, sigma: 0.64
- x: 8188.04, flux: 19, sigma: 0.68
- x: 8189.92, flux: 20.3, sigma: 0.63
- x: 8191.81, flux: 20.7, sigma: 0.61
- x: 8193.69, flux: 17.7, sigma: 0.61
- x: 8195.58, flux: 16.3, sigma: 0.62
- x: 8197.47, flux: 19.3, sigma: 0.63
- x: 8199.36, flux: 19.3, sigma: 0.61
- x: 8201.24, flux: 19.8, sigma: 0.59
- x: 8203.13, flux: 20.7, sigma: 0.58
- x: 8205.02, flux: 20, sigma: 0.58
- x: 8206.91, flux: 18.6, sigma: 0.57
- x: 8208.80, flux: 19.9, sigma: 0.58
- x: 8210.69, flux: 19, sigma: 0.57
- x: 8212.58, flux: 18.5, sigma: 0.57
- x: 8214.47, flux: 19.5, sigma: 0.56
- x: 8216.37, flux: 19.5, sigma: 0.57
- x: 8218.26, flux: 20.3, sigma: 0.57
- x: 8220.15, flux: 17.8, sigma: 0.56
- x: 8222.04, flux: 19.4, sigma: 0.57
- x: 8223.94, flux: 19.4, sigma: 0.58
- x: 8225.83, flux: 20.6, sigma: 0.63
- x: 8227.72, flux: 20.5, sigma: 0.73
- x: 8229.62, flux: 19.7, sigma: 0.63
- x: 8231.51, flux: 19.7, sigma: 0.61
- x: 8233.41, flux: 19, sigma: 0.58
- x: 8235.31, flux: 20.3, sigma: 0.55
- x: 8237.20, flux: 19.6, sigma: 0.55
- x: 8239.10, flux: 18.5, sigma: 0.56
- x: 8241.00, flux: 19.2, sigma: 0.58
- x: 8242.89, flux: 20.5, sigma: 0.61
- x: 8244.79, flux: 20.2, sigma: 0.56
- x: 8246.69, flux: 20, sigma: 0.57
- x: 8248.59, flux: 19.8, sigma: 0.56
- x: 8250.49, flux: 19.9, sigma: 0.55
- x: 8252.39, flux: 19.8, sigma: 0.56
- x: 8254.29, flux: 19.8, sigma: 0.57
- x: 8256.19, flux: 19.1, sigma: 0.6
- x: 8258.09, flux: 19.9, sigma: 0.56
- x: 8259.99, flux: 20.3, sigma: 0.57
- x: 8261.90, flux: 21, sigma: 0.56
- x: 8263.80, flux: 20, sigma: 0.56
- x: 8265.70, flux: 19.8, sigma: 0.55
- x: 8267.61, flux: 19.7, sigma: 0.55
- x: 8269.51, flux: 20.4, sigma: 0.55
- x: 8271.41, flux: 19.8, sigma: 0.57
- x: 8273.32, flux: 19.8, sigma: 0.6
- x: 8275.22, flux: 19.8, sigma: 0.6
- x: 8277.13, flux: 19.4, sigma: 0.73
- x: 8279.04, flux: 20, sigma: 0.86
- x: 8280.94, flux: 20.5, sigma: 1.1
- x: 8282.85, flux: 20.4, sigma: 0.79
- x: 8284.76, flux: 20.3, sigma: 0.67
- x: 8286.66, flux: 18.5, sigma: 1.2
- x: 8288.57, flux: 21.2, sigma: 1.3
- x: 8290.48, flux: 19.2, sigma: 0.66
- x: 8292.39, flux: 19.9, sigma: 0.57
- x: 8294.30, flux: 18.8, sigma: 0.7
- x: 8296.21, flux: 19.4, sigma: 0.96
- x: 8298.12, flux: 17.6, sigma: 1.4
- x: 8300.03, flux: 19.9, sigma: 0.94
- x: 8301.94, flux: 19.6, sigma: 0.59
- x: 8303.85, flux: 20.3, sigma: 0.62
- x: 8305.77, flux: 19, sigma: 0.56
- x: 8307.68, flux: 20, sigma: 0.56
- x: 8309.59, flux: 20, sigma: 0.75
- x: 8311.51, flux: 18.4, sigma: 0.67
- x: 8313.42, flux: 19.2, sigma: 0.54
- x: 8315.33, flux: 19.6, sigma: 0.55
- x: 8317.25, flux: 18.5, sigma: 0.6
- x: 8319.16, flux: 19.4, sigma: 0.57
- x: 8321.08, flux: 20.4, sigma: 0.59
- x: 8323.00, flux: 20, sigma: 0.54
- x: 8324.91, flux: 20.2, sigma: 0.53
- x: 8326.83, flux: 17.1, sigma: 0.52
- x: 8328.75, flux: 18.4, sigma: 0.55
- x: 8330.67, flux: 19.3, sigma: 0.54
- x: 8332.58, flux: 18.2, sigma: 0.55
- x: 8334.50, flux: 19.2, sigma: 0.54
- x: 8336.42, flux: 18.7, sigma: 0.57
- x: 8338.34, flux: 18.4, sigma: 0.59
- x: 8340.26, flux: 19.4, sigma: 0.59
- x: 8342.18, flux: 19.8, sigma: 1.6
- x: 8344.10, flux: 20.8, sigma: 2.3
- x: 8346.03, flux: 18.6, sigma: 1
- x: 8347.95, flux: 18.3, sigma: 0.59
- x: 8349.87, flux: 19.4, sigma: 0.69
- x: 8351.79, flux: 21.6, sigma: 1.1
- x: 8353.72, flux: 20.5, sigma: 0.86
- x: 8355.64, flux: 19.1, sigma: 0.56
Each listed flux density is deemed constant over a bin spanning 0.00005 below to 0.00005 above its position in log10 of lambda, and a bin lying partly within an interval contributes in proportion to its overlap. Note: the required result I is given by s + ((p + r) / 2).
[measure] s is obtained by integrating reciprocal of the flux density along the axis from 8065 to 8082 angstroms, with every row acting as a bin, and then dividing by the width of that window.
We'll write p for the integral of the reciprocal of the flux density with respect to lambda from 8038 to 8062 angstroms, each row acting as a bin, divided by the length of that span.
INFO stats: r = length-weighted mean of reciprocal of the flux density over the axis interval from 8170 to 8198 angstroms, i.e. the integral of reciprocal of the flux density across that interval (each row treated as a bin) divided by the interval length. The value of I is 0.1019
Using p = 0.0501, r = 0.0524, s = 0.0506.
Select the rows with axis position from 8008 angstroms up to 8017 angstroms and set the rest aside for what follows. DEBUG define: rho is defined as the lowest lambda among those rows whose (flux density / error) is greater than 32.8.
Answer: 8009.03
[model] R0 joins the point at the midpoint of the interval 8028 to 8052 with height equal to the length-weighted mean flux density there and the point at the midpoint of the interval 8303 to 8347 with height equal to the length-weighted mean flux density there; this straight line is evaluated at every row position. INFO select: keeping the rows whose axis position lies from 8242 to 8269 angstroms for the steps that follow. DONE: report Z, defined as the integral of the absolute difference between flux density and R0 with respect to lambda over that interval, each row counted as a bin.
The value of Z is 16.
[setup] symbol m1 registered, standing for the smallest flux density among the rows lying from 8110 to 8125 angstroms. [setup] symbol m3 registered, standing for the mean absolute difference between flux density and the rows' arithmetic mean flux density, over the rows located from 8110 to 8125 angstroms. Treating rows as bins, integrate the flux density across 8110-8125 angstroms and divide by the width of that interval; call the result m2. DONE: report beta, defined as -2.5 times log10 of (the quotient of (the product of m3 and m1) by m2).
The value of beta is 1.11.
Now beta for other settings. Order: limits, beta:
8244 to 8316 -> 0.91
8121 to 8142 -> 0.84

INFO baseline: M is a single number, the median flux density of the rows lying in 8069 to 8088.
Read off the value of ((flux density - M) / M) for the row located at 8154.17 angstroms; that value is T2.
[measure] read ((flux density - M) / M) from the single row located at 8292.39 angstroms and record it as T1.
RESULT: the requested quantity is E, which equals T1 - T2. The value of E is 0.061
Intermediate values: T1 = 0.01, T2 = -0.06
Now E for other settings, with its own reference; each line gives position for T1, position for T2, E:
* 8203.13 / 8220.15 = 0.146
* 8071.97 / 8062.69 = -0.030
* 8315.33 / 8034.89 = -0.020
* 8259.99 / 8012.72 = -0.061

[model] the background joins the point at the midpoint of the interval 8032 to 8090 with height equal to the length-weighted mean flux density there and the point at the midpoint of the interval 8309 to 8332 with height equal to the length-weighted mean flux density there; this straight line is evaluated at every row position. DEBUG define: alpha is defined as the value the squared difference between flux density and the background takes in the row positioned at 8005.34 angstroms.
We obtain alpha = 0.00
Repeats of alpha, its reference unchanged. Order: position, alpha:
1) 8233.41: 0.21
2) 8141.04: 0.02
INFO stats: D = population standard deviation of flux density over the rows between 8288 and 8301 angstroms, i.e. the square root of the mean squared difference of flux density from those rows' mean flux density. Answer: 1.0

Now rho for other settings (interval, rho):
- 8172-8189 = 8172.97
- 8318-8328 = 8319.16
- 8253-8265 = 8254.29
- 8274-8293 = 8275.22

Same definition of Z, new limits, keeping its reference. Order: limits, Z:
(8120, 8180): 33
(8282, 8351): 50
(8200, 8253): 30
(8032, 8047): 12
